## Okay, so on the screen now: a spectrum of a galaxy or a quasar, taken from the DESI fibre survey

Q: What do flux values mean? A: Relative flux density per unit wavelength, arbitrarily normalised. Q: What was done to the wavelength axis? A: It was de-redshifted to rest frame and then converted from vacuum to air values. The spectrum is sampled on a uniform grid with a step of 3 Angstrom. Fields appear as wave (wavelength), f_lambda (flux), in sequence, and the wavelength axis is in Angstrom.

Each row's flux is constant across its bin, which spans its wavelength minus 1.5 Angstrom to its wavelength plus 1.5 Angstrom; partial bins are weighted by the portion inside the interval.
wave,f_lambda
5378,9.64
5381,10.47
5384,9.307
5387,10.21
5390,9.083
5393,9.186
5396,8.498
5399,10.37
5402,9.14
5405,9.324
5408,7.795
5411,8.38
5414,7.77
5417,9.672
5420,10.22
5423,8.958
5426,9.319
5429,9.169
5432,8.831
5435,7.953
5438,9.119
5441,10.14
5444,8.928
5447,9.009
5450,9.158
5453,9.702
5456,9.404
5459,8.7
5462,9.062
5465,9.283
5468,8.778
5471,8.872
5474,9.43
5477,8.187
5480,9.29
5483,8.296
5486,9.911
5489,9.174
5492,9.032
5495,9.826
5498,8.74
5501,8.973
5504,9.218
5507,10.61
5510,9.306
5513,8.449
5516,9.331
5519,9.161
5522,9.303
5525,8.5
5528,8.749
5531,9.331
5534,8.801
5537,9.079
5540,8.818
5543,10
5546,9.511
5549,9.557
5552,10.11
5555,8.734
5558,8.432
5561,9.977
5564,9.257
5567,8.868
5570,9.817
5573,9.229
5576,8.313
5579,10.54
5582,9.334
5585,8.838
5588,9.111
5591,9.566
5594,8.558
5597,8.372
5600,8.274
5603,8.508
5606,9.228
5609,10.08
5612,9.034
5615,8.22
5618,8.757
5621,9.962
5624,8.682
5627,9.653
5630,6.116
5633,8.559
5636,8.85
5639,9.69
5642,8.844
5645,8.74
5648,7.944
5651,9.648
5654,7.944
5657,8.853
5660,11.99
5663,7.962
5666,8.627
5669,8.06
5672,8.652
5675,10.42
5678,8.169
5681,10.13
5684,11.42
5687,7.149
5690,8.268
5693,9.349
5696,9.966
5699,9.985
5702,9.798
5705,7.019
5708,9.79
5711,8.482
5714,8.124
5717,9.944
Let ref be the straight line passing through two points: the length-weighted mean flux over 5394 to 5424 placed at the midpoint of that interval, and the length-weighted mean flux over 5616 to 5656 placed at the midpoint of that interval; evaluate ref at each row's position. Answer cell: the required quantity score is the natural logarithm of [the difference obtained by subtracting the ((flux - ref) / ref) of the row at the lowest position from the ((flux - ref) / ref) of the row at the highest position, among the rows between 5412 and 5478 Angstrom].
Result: -2.9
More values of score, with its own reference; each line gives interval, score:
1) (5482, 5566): -2.1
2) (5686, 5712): -1.8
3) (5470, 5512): -2.9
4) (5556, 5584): -2.2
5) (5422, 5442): -2.0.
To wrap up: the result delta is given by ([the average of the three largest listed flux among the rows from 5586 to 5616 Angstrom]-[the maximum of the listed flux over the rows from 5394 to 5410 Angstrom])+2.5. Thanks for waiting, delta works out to 1.75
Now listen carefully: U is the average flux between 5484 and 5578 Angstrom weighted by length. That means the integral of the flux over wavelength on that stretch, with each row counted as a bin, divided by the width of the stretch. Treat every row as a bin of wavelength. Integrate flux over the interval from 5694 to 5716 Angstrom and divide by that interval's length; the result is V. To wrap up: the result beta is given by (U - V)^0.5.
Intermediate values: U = 9.23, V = 9.05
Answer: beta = 0.42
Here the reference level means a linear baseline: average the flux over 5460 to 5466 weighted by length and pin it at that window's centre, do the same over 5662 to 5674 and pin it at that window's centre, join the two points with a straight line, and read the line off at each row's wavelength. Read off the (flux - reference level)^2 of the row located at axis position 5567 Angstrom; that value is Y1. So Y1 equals 0.01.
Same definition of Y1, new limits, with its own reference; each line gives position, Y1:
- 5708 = 2.24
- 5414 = 2.31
